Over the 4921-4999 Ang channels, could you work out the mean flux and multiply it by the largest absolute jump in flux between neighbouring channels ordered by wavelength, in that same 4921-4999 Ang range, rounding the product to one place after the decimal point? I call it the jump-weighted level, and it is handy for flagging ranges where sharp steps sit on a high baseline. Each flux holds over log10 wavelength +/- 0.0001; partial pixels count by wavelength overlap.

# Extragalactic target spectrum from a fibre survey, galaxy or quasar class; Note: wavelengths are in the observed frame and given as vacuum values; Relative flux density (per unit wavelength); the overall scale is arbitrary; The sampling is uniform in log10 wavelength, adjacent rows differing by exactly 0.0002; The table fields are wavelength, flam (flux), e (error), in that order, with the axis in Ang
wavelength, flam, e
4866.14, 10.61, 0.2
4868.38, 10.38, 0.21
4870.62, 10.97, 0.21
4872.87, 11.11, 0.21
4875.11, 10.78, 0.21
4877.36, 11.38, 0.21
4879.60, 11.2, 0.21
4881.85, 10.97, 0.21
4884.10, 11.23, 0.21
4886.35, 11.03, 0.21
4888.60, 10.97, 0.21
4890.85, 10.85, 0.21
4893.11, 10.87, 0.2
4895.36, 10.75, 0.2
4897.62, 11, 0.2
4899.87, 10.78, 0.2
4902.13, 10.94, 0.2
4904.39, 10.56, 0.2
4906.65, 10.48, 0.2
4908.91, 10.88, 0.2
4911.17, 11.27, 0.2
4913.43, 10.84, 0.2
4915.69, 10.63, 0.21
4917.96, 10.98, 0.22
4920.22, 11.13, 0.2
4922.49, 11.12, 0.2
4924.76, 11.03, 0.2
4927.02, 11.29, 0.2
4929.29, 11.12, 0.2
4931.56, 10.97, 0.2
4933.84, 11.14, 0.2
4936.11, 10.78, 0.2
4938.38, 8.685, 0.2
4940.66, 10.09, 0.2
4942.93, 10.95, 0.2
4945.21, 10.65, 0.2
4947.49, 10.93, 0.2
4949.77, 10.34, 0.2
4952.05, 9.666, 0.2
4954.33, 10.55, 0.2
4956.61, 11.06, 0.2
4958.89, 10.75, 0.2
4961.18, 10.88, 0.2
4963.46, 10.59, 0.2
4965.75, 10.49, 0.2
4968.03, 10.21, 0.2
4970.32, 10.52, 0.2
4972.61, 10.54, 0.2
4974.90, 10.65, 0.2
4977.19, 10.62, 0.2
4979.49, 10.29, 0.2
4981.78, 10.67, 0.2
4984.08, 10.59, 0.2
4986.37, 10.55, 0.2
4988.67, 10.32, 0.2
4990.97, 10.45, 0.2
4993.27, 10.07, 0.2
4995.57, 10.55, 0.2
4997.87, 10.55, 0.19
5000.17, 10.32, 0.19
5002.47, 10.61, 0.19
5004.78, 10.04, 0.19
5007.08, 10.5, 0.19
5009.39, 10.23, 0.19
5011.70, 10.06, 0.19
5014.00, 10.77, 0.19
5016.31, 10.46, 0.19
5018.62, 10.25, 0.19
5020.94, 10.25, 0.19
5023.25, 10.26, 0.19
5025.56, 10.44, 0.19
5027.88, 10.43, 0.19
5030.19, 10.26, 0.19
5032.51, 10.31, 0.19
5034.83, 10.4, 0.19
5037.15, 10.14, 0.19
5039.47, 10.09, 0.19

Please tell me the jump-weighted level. 22.2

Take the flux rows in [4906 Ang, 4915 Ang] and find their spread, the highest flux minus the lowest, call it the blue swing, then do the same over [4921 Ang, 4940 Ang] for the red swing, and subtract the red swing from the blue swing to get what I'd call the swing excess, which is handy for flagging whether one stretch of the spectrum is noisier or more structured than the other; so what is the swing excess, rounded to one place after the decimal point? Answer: -1.8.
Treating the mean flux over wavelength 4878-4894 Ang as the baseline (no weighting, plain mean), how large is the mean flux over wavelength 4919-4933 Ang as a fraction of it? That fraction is 1.01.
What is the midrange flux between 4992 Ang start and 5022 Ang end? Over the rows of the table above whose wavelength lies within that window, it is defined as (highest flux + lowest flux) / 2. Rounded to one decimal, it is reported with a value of 10.4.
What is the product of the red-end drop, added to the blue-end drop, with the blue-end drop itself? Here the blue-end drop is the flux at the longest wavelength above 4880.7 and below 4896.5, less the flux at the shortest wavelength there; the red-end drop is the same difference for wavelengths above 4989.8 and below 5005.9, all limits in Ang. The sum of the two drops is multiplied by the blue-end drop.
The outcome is 0.14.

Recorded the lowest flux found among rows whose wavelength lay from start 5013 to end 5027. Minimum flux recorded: 10.25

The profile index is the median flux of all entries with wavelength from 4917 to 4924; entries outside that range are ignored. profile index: 11.1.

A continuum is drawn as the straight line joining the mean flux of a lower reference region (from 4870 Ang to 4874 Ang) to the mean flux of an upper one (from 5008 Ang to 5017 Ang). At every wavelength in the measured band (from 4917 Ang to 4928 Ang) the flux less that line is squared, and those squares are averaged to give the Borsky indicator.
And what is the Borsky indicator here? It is 0.11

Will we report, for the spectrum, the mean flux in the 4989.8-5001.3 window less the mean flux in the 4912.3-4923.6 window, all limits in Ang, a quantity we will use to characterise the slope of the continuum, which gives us -0.6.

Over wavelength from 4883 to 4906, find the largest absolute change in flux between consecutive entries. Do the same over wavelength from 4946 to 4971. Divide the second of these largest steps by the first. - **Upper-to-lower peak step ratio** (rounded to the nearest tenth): 2.3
